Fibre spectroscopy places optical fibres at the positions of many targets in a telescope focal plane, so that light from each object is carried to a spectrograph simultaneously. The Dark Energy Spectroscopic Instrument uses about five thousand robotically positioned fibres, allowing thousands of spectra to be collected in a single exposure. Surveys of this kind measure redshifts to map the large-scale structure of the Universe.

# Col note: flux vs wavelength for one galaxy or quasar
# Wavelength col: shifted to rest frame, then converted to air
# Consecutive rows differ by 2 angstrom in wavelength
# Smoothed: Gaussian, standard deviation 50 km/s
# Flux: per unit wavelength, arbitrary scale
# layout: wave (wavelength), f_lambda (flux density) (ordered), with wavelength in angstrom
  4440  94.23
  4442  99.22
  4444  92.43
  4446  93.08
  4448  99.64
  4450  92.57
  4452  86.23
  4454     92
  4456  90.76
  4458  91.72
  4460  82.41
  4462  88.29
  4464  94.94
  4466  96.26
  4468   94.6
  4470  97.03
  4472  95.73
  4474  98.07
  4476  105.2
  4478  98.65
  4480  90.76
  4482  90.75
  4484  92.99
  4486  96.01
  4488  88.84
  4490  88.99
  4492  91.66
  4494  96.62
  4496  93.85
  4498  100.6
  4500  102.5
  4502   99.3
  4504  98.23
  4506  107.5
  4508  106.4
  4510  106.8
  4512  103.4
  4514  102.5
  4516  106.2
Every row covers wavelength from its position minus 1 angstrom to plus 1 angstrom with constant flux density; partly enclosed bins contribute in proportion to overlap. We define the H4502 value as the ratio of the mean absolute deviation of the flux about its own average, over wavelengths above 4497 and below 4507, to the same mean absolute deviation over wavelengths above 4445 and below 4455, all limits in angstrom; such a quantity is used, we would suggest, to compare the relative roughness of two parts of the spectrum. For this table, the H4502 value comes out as 0.92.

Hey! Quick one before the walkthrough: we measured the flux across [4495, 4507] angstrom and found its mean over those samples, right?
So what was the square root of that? 10.02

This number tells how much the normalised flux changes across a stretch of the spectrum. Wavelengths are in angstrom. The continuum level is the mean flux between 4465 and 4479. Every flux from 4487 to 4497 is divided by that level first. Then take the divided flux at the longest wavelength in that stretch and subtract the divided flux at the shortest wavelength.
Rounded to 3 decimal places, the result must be 0.051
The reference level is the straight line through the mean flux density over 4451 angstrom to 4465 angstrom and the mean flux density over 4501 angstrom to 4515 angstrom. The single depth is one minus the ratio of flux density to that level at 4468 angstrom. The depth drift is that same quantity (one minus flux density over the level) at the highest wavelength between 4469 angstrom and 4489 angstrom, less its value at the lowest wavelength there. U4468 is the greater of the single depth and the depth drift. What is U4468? 0.14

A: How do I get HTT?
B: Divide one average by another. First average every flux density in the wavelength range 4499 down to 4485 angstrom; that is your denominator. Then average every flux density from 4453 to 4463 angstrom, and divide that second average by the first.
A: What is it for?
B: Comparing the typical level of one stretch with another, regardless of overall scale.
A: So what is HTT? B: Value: 0.95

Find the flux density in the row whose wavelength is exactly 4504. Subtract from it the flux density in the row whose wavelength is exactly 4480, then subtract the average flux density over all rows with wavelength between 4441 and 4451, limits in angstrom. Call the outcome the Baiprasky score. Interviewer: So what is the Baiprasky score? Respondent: -88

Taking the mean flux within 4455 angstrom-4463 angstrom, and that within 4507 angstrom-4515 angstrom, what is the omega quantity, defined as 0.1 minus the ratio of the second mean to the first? -1.09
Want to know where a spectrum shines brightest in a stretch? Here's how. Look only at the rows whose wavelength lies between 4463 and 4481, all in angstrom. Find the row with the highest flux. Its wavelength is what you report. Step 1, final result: 4476 angstrom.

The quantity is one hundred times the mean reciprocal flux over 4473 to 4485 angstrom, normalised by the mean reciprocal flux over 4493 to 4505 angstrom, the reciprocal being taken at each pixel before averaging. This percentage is 103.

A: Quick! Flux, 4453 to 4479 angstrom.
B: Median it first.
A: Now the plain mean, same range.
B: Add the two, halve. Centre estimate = 94.6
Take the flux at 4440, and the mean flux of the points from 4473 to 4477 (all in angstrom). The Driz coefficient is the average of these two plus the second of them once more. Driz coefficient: 200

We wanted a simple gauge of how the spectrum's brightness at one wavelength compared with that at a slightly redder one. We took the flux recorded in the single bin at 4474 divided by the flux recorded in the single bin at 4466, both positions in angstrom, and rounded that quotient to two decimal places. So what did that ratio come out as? 1.02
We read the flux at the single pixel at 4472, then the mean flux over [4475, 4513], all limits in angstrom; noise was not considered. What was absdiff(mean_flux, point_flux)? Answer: 2.1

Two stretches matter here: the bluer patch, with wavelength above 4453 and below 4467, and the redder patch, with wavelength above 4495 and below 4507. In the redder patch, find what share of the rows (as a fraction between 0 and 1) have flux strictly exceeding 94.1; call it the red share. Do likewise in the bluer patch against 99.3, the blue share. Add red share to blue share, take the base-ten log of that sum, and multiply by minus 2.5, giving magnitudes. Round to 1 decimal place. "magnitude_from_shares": 0.2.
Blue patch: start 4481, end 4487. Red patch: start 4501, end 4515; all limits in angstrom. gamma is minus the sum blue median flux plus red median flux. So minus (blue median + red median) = -196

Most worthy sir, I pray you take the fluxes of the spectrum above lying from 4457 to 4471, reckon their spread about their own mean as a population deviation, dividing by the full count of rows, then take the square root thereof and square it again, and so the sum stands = 4.8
